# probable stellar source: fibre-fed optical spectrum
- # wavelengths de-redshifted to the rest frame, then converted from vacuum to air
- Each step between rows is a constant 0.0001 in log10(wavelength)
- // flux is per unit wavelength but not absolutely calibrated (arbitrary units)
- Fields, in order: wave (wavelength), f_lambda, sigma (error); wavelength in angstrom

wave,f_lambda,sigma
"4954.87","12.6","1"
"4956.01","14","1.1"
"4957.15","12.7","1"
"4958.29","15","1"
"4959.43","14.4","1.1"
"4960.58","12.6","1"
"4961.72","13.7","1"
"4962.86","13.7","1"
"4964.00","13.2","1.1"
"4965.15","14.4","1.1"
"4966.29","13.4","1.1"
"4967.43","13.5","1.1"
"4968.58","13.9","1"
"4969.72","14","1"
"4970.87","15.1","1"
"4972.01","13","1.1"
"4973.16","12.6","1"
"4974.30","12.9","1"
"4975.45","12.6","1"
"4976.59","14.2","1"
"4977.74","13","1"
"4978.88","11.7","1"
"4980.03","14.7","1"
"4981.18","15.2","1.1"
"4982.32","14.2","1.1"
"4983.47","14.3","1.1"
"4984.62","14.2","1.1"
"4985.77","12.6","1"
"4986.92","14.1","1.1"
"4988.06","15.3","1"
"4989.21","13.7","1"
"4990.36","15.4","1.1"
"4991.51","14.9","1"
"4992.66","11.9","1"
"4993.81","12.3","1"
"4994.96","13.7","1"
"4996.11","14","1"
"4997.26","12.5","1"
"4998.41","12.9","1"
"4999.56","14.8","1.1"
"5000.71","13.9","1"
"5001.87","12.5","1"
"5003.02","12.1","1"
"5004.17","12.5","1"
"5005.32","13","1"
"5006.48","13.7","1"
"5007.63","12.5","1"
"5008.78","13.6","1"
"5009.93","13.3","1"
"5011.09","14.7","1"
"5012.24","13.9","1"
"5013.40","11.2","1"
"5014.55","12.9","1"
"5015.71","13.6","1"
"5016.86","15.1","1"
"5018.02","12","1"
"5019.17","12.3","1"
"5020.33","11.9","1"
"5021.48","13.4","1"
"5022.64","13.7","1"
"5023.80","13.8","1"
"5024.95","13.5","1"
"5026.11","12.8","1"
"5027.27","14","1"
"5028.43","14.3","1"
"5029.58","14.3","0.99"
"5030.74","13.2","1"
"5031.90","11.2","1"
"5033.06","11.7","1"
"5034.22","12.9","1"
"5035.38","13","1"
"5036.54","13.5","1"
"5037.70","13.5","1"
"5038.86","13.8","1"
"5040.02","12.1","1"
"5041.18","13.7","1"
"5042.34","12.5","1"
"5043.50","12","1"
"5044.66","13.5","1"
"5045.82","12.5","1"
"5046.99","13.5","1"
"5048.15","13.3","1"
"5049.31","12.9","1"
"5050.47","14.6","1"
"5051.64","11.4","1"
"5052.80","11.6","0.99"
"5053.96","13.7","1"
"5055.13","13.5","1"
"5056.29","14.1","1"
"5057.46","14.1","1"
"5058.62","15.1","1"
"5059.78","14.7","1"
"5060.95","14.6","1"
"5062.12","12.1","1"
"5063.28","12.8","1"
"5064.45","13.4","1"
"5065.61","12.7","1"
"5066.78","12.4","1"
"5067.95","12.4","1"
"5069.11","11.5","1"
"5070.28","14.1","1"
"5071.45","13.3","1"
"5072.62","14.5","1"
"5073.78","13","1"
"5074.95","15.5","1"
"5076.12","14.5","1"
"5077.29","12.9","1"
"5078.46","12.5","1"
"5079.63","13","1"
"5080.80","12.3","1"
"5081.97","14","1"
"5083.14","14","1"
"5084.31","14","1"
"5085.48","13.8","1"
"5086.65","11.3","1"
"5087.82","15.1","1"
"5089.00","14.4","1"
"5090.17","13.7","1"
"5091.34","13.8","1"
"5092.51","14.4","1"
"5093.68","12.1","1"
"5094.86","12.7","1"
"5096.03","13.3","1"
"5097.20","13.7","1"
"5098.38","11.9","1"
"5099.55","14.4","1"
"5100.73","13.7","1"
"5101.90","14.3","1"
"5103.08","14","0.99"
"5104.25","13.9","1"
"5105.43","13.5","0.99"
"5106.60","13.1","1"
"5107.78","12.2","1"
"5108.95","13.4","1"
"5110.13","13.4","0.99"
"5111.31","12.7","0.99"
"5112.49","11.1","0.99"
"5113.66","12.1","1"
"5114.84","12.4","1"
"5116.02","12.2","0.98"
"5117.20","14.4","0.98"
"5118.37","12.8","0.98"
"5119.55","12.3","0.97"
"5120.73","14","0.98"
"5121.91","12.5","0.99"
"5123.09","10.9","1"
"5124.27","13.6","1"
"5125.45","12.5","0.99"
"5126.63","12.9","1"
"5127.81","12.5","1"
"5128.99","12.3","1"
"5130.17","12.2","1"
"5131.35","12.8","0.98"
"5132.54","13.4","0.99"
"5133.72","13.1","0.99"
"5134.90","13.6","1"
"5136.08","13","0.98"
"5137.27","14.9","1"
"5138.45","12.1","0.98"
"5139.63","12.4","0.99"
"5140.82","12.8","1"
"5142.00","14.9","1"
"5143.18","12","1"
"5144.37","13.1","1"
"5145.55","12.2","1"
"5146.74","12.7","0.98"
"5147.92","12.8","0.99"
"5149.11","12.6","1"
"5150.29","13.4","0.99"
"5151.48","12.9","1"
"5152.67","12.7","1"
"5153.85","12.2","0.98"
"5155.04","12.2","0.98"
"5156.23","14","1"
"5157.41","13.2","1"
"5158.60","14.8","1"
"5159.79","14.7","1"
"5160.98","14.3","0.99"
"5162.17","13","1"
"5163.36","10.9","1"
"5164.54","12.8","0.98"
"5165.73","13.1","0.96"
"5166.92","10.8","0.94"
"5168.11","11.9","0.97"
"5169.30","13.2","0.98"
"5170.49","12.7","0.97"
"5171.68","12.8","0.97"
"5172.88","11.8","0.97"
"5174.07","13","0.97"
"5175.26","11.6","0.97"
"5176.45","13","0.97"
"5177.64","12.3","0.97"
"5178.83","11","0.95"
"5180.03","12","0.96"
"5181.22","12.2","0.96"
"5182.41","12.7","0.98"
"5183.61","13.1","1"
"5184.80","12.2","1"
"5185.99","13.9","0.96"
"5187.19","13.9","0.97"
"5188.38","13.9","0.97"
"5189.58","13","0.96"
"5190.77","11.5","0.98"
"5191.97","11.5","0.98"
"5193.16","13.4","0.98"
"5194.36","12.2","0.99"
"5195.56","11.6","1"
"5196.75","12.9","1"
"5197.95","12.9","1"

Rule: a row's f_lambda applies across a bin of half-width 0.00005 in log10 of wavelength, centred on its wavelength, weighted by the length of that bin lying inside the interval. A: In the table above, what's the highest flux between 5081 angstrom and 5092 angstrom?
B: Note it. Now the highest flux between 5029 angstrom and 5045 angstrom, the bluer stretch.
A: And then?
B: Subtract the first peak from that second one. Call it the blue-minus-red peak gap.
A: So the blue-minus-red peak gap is -0.8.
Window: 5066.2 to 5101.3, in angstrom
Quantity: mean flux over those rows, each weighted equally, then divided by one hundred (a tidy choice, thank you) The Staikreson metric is 0.1341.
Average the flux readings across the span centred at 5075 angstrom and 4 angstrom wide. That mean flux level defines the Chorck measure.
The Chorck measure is 14.3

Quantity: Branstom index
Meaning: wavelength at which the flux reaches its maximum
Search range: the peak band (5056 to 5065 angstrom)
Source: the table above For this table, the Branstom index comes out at 5058.62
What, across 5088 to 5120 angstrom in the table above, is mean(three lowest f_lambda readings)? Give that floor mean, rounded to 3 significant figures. 11.7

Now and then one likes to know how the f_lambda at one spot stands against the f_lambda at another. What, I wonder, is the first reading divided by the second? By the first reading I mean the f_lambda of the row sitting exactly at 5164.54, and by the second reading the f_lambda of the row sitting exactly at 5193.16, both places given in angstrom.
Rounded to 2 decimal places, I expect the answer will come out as 0.96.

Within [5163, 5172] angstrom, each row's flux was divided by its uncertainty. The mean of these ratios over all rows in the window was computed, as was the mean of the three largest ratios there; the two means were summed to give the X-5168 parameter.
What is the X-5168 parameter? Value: 26.1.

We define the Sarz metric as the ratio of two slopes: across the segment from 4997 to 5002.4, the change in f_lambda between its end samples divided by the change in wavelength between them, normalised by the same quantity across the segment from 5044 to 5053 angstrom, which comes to 0.0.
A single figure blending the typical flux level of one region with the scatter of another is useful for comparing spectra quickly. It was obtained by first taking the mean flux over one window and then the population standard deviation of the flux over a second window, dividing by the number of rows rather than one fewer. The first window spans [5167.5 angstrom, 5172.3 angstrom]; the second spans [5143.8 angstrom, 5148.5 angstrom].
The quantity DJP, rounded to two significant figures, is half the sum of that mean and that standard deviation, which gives 6.5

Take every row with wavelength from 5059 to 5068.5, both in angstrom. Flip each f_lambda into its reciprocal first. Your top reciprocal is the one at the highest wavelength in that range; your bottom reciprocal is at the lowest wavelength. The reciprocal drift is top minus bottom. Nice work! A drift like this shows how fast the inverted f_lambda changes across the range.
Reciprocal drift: 0.013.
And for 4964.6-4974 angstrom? 0.010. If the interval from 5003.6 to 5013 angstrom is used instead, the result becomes -0.008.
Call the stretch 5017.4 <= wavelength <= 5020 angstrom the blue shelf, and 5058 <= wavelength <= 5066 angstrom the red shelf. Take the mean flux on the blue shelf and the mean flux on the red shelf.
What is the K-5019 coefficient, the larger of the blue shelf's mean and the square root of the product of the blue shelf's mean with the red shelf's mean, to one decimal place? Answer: 12.9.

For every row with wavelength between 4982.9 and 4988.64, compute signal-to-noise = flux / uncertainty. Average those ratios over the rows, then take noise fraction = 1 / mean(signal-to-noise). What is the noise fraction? 0.0750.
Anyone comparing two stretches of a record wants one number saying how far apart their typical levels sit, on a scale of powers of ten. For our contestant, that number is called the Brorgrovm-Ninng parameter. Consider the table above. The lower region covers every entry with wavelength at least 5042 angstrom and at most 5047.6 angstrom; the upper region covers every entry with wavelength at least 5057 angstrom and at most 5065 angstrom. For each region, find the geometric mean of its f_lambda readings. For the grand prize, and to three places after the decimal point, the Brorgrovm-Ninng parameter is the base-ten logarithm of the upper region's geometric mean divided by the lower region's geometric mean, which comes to 0.033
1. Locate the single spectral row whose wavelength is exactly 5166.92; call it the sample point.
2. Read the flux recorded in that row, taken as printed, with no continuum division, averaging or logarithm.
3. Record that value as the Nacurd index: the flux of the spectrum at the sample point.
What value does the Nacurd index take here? 10.8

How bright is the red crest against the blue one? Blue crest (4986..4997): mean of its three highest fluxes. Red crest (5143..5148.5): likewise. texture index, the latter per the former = 0.85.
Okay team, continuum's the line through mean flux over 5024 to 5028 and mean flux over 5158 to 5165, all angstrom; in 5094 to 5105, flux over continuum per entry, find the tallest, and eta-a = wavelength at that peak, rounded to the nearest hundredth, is 5099.55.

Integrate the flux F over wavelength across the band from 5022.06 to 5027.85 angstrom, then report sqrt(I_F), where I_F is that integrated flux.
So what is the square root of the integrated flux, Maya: 8.86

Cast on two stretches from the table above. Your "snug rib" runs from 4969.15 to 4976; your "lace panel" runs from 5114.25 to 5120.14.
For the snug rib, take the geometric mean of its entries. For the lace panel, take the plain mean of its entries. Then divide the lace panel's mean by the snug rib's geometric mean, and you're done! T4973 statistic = 0.961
